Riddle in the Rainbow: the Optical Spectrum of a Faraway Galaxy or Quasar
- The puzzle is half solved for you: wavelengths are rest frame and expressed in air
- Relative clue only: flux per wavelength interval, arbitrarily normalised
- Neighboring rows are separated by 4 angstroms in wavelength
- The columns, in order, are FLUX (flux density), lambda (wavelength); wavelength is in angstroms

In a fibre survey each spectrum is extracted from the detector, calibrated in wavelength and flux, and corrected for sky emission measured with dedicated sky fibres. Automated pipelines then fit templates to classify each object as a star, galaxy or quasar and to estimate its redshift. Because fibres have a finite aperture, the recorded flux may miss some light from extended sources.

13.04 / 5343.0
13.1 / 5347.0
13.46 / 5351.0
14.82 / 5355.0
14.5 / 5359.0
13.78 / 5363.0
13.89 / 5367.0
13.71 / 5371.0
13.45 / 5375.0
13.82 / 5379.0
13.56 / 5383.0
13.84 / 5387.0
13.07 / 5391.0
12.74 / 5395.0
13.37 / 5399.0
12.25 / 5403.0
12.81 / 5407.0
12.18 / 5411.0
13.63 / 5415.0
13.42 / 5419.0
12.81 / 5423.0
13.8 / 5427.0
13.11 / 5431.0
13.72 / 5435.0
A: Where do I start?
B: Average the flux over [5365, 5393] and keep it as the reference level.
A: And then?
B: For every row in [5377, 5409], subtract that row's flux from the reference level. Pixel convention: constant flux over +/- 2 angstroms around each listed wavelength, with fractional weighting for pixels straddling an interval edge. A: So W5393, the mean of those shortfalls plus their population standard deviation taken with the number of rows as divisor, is 1.0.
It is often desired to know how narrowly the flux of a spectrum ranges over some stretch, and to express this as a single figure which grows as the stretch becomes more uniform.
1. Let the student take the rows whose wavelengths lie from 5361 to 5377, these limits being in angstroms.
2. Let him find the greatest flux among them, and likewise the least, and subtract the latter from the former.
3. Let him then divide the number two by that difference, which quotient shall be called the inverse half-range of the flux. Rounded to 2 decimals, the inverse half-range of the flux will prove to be 4.55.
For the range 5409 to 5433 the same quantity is 1.23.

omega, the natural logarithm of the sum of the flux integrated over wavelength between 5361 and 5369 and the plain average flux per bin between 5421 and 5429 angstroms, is 4.82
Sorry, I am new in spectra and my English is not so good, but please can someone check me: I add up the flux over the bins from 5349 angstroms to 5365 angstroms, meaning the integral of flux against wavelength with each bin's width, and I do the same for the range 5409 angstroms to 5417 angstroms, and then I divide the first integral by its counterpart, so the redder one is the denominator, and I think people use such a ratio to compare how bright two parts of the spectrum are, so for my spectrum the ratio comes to 2.2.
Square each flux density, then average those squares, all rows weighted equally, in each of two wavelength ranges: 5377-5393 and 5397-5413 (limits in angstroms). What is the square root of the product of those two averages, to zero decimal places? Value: 172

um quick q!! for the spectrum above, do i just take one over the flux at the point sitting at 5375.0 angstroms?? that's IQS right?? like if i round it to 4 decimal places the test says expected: 0.0743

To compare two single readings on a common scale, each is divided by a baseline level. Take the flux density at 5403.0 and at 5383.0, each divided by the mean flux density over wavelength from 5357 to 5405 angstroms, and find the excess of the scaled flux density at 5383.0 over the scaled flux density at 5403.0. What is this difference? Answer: 0.10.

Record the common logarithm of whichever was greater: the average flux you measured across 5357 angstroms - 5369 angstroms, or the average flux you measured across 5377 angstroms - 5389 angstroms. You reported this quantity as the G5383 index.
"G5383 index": 1.15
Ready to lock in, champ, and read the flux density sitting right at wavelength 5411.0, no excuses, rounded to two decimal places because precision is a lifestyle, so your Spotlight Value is 12.18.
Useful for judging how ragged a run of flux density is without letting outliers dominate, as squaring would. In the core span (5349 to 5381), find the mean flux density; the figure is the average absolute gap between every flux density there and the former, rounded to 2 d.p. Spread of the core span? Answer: 0.37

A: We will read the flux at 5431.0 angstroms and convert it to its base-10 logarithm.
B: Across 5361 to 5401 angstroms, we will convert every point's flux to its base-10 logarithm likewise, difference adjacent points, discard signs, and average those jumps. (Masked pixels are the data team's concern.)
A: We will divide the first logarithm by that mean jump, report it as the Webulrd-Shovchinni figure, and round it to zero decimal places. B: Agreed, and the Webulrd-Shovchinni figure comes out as 97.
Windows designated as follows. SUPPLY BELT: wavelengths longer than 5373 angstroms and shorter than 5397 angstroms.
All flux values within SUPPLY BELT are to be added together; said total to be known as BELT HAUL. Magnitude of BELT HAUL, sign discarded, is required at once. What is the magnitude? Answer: 80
